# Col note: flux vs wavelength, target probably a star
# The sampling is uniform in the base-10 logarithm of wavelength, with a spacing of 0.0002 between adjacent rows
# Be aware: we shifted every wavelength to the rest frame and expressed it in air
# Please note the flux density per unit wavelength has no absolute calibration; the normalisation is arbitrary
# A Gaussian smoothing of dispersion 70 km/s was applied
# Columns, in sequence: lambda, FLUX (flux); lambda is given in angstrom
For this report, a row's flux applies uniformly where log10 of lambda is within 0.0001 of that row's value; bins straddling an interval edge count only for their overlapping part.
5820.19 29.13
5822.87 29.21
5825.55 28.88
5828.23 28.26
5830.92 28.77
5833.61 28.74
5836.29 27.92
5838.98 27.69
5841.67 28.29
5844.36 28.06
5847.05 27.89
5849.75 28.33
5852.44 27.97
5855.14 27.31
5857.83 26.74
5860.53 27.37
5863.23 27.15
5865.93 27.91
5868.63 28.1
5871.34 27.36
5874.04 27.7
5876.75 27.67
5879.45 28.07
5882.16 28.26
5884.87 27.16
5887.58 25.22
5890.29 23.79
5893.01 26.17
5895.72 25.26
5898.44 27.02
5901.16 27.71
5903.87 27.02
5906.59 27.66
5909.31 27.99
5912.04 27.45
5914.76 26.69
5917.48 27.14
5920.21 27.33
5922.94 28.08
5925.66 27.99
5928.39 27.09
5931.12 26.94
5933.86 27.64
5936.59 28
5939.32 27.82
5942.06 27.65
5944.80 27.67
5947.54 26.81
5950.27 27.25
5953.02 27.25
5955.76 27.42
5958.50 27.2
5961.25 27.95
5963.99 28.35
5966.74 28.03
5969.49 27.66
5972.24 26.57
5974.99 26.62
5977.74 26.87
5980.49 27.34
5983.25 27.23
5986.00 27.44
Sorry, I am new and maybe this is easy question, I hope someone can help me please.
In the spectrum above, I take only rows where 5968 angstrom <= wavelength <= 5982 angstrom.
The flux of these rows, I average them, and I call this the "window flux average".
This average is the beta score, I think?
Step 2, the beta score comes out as 27.0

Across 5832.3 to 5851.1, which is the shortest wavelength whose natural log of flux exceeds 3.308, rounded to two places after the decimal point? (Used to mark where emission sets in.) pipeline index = 5833.61 angstrom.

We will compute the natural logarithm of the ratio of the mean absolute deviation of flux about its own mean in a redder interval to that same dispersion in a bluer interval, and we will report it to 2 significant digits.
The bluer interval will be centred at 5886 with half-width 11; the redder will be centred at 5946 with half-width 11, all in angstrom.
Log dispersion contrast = -1.5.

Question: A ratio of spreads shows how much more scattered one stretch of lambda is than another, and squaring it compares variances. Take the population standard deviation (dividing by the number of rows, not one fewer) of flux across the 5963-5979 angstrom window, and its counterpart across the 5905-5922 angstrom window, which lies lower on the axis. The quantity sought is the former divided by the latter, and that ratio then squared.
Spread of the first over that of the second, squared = 3.0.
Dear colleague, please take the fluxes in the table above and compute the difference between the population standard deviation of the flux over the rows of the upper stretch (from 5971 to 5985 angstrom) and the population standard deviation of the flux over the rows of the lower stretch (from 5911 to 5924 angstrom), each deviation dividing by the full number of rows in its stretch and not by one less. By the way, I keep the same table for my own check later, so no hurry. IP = -0.14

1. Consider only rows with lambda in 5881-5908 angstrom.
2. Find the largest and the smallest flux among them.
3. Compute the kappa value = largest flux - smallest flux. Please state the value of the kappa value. 4.5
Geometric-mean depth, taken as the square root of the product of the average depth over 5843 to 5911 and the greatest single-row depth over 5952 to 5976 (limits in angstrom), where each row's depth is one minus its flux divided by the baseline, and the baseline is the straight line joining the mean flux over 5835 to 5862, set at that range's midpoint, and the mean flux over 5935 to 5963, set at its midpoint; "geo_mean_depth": 0.023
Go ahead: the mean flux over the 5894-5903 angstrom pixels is 26.7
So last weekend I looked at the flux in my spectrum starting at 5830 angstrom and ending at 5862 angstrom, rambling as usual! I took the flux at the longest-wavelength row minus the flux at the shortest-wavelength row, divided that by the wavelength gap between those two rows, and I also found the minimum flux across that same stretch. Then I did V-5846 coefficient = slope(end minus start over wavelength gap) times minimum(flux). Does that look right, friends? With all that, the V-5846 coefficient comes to -1.3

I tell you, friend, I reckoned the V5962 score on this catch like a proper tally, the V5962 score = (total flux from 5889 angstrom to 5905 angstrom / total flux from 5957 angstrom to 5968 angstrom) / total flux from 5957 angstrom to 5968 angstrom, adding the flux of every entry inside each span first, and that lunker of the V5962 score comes 0.013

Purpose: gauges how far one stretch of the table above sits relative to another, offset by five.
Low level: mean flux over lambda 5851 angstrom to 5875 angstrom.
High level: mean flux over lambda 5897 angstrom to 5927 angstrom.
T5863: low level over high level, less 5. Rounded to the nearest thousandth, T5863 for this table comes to -3.998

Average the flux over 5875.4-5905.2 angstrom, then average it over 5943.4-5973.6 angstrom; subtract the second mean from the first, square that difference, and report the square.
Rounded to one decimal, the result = 0.6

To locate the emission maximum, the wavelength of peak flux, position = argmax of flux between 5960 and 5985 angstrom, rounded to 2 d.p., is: 5963.99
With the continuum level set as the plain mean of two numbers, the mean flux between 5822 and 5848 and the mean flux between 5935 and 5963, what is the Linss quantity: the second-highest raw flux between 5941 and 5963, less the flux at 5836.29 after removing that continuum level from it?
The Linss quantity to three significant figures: 27.7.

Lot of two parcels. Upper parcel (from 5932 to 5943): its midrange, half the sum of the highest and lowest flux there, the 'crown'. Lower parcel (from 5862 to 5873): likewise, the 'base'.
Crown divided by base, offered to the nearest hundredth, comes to 1.01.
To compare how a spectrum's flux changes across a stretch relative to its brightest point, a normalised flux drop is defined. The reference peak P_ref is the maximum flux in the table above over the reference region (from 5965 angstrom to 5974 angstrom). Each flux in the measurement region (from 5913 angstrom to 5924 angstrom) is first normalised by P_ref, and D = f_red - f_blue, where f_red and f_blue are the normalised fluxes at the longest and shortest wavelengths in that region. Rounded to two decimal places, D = 0.05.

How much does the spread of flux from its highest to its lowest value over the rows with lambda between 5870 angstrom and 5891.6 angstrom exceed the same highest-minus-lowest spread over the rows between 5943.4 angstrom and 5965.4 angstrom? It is 2.9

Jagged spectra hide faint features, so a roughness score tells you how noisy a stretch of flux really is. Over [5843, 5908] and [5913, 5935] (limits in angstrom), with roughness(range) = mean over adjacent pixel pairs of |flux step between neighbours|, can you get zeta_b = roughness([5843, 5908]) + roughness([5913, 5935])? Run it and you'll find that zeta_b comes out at 1.2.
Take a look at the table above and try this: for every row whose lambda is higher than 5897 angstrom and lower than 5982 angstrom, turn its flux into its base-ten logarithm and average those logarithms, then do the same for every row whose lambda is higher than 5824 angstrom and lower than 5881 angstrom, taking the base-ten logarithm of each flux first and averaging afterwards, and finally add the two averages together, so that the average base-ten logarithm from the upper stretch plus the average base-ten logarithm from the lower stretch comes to 2.88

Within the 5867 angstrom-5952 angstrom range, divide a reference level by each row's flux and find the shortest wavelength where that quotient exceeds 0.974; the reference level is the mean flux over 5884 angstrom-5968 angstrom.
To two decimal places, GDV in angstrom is 5871.34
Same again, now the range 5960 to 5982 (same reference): 5969.49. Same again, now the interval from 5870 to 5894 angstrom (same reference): 5871.34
